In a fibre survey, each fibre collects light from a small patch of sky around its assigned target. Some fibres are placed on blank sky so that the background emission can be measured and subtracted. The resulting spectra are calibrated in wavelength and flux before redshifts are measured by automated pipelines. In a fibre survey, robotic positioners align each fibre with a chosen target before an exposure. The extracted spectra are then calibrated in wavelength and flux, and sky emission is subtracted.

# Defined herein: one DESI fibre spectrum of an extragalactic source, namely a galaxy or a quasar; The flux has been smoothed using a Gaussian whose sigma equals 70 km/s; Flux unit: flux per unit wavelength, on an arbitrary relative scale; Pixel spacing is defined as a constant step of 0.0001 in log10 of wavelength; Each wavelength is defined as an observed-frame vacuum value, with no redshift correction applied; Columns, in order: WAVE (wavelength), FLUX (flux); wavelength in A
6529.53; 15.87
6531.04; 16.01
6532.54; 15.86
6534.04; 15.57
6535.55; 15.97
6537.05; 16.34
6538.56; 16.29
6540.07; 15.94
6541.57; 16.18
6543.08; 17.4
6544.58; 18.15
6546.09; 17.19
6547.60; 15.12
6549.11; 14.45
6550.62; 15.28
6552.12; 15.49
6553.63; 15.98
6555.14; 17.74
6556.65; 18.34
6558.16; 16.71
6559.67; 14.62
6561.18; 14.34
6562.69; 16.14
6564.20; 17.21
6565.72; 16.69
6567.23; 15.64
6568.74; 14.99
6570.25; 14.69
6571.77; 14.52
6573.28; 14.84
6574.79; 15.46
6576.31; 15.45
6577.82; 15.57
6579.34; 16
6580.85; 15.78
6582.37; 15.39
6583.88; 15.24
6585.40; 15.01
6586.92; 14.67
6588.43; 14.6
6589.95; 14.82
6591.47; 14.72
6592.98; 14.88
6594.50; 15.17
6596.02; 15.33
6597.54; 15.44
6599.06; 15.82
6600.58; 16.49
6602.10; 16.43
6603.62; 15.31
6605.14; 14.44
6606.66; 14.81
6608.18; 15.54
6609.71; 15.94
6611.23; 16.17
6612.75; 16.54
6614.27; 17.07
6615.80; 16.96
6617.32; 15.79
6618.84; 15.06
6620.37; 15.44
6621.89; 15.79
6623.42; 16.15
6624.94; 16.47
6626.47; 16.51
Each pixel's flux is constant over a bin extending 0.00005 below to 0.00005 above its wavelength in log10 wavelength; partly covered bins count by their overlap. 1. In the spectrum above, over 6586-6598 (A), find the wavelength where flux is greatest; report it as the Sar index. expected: 6597.54 A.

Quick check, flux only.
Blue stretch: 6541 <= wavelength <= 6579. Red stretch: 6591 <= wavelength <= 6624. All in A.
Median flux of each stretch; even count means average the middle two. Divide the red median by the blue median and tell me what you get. 1.01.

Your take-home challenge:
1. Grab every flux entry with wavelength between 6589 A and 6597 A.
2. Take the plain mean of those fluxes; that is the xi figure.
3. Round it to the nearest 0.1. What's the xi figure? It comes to 15.0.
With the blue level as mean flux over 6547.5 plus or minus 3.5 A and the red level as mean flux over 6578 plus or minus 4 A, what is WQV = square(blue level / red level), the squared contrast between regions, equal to 1.05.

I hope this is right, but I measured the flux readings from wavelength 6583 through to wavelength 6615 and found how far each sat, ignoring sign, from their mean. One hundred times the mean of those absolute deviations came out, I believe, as 61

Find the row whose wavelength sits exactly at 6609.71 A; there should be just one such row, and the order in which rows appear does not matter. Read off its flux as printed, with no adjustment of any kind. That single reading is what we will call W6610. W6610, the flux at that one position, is 15.94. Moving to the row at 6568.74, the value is 14.99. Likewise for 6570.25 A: 14.69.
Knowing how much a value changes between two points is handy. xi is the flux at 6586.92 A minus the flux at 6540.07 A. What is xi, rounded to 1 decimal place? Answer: -1.3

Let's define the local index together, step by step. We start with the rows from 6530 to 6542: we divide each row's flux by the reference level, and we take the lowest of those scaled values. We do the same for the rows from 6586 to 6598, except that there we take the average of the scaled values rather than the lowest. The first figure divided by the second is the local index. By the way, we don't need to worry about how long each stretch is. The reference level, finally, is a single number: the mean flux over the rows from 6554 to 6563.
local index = 1.04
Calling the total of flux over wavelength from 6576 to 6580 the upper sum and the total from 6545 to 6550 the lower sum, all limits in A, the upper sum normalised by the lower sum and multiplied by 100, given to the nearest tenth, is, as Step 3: 100.6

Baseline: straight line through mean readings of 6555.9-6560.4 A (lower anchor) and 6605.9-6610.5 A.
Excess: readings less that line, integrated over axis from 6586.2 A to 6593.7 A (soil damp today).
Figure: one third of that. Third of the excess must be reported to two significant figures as -2.8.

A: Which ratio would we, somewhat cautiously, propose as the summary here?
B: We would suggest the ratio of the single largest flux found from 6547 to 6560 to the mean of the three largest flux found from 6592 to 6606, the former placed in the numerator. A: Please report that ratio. 1.13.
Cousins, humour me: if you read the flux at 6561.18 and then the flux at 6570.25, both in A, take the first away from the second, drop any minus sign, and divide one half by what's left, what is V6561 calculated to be 1.4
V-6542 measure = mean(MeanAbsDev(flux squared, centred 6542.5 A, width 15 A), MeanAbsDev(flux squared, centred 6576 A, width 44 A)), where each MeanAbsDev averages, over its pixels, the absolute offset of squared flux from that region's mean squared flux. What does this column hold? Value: 24.5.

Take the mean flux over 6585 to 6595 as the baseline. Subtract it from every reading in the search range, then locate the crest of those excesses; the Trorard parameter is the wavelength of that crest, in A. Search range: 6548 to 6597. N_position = 6556.65 A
